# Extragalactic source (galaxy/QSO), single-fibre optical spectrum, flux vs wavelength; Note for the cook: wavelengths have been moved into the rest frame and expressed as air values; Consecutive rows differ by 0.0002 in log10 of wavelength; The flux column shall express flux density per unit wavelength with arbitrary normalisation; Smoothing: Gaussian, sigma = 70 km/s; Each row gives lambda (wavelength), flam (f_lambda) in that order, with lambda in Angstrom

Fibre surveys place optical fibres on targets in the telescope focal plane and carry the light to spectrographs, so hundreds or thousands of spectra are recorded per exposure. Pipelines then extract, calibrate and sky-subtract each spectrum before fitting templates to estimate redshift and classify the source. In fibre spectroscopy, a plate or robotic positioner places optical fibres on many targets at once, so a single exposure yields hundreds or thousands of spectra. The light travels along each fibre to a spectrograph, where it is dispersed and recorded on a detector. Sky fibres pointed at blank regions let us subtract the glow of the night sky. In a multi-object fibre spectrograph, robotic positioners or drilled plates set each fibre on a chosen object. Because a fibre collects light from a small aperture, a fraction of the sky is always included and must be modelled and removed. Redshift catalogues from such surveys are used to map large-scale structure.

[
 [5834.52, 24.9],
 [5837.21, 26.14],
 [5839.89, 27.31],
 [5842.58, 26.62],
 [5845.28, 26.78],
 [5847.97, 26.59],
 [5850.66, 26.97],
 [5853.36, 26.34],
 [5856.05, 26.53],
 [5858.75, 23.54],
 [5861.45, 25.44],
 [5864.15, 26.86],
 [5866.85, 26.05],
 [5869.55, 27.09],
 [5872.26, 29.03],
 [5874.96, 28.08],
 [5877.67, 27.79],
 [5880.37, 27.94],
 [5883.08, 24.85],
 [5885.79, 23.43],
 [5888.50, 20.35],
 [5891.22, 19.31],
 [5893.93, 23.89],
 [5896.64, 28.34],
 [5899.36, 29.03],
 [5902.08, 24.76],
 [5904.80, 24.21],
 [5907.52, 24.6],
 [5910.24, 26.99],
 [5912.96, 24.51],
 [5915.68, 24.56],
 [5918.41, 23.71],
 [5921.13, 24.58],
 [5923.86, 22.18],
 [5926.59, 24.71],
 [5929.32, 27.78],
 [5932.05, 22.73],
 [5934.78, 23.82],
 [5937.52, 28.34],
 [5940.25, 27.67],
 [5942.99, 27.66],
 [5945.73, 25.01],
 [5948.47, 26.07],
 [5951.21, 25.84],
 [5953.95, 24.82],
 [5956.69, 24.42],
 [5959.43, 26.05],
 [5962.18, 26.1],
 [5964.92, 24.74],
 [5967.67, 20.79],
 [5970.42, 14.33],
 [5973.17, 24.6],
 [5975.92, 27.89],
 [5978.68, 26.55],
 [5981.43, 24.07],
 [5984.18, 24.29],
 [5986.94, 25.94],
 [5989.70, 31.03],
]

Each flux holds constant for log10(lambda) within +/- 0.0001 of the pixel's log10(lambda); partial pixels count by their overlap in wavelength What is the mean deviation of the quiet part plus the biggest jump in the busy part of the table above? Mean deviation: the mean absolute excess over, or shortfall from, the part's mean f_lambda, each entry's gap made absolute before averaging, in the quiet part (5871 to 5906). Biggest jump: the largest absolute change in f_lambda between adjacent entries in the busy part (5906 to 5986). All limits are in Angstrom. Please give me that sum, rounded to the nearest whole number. 13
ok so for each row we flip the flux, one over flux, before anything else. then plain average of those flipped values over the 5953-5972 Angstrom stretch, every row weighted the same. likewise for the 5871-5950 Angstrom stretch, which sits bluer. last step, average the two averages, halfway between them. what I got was 0.0425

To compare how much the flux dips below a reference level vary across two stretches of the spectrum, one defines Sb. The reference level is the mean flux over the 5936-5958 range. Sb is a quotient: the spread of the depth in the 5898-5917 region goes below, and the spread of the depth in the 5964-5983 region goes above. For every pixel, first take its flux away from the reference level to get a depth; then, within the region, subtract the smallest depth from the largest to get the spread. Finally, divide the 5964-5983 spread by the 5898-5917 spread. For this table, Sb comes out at 2.8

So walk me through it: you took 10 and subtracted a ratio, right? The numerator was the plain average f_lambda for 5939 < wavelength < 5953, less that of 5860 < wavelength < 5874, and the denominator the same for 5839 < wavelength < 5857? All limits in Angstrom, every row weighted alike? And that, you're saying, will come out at 10.02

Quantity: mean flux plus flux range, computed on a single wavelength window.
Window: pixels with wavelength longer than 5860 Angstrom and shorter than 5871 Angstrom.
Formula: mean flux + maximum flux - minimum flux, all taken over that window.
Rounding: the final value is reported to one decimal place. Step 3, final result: 28.0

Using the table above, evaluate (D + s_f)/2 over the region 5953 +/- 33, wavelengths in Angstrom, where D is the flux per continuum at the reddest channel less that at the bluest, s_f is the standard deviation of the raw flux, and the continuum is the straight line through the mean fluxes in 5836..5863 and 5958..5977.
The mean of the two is 1.5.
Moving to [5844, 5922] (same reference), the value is 1.1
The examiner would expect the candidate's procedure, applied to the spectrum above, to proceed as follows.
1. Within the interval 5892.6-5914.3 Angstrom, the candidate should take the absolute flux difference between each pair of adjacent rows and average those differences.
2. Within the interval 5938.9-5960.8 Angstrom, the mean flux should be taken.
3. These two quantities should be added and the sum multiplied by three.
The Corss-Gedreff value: 84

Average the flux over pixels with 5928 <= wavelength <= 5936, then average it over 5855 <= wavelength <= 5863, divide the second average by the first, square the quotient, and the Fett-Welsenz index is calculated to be 1.03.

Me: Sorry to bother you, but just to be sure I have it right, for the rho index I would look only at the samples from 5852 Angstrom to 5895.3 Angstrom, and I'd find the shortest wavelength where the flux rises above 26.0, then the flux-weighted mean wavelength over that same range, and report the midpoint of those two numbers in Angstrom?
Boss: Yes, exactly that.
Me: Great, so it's 5863.2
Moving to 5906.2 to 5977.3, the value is 5925.8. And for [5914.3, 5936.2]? 5927.3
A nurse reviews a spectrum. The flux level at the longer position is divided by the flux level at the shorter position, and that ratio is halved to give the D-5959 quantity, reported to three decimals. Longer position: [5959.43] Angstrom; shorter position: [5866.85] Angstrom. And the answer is 0.500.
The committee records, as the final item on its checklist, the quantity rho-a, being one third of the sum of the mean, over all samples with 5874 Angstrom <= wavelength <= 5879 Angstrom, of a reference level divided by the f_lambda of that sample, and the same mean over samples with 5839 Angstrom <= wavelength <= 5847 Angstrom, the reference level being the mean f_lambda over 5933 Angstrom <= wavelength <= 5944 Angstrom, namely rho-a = 0.65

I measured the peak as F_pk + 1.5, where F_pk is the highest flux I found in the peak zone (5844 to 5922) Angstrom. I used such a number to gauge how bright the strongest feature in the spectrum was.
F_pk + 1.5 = 30.5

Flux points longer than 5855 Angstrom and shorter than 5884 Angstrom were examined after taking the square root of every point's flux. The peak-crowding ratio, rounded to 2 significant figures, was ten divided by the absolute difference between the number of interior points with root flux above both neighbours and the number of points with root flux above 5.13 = 2.5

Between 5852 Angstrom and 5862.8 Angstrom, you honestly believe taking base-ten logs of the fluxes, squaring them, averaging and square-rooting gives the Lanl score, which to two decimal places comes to 1.41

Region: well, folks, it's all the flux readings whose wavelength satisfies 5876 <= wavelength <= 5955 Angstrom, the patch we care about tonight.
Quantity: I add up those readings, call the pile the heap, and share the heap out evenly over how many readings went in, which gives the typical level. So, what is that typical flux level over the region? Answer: 25.2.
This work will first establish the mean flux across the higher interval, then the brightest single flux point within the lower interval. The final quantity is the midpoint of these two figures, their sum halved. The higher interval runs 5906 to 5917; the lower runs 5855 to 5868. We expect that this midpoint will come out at 26.0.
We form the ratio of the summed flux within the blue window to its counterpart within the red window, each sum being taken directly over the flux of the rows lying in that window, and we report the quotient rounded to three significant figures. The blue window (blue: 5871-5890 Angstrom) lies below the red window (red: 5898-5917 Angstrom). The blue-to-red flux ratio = 1.02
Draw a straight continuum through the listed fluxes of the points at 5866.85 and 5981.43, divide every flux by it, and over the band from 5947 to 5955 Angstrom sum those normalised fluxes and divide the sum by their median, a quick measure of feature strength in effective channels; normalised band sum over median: 2.97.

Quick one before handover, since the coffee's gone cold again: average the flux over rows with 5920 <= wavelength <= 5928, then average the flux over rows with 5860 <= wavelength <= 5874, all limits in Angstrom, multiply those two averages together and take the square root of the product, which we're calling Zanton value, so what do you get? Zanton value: 25.3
